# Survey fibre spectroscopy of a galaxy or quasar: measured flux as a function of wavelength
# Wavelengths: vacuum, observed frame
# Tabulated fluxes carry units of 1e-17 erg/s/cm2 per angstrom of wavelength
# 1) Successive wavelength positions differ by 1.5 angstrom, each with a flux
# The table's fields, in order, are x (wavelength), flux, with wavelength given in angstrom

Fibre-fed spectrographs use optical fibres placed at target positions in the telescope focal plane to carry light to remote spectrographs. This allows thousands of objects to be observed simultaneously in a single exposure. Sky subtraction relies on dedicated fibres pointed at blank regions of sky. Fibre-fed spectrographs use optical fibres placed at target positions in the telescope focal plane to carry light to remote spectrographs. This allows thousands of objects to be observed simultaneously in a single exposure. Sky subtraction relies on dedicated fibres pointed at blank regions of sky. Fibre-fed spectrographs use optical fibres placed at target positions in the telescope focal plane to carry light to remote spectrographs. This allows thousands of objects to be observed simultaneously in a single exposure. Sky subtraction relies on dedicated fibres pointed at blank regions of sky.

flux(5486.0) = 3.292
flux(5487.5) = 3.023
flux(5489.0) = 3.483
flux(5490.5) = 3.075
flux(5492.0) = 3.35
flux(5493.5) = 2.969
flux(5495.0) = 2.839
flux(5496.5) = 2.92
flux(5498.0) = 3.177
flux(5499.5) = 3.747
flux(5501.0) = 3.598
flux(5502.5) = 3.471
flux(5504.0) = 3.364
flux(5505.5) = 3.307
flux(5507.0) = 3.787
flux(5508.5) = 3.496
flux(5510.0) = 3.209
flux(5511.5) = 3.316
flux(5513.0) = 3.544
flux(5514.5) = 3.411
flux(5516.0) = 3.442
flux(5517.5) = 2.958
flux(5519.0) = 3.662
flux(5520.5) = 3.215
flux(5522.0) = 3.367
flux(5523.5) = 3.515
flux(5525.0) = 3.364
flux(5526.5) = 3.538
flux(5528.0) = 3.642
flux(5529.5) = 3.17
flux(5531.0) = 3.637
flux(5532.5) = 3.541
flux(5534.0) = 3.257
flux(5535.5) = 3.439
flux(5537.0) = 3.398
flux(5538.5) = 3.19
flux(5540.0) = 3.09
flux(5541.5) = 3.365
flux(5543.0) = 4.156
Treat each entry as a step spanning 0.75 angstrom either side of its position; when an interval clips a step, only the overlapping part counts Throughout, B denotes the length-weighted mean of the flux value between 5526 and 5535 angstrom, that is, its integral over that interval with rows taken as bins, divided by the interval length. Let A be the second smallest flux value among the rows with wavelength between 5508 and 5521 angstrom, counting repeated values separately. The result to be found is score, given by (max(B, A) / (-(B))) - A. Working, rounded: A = 3.209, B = 3.46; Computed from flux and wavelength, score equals -4.21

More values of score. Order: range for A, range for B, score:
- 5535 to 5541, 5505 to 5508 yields -4.19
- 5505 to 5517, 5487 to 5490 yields -4.32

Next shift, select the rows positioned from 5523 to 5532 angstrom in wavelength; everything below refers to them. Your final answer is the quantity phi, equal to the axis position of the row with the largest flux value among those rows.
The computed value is 5528.0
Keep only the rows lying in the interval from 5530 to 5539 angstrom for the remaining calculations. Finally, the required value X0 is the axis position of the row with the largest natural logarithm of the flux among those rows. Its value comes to 5531.0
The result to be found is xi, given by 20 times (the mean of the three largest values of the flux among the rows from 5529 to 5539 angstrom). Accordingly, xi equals 70.8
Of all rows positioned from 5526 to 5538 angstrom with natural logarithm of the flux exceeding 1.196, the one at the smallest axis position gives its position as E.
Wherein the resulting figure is 5526.5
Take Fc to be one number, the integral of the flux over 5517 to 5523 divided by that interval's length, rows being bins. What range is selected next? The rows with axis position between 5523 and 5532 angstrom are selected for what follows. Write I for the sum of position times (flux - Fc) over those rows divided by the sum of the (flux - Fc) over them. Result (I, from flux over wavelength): 5527.4 angstrom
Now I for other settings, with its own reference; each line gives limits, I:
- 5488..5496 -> 5494.3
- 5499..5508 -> 5502.8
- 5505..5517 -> 5510.2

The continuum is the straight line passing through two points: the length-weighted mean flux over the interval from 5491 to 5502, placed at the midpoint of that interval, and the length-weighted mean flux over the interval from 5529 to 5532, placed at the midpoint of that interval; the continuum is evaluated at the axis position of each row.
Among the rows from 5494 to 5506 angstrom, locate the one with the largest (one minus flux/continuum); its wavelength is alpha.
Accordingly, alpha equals 5495.0 angstrom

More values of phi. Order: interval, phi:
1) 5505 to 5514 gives 5507.0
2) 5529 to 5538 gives 5531.0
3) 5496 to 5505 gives 5499.5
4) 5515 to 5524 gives 5519.0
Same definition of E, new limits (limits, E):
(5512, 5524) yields 5513.0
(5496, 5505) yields 5499.5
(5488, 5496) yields 5489.0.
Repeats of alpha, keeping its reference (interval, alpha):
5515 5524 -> 5517.5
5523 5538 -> 5529.5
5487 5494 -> 5493.5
